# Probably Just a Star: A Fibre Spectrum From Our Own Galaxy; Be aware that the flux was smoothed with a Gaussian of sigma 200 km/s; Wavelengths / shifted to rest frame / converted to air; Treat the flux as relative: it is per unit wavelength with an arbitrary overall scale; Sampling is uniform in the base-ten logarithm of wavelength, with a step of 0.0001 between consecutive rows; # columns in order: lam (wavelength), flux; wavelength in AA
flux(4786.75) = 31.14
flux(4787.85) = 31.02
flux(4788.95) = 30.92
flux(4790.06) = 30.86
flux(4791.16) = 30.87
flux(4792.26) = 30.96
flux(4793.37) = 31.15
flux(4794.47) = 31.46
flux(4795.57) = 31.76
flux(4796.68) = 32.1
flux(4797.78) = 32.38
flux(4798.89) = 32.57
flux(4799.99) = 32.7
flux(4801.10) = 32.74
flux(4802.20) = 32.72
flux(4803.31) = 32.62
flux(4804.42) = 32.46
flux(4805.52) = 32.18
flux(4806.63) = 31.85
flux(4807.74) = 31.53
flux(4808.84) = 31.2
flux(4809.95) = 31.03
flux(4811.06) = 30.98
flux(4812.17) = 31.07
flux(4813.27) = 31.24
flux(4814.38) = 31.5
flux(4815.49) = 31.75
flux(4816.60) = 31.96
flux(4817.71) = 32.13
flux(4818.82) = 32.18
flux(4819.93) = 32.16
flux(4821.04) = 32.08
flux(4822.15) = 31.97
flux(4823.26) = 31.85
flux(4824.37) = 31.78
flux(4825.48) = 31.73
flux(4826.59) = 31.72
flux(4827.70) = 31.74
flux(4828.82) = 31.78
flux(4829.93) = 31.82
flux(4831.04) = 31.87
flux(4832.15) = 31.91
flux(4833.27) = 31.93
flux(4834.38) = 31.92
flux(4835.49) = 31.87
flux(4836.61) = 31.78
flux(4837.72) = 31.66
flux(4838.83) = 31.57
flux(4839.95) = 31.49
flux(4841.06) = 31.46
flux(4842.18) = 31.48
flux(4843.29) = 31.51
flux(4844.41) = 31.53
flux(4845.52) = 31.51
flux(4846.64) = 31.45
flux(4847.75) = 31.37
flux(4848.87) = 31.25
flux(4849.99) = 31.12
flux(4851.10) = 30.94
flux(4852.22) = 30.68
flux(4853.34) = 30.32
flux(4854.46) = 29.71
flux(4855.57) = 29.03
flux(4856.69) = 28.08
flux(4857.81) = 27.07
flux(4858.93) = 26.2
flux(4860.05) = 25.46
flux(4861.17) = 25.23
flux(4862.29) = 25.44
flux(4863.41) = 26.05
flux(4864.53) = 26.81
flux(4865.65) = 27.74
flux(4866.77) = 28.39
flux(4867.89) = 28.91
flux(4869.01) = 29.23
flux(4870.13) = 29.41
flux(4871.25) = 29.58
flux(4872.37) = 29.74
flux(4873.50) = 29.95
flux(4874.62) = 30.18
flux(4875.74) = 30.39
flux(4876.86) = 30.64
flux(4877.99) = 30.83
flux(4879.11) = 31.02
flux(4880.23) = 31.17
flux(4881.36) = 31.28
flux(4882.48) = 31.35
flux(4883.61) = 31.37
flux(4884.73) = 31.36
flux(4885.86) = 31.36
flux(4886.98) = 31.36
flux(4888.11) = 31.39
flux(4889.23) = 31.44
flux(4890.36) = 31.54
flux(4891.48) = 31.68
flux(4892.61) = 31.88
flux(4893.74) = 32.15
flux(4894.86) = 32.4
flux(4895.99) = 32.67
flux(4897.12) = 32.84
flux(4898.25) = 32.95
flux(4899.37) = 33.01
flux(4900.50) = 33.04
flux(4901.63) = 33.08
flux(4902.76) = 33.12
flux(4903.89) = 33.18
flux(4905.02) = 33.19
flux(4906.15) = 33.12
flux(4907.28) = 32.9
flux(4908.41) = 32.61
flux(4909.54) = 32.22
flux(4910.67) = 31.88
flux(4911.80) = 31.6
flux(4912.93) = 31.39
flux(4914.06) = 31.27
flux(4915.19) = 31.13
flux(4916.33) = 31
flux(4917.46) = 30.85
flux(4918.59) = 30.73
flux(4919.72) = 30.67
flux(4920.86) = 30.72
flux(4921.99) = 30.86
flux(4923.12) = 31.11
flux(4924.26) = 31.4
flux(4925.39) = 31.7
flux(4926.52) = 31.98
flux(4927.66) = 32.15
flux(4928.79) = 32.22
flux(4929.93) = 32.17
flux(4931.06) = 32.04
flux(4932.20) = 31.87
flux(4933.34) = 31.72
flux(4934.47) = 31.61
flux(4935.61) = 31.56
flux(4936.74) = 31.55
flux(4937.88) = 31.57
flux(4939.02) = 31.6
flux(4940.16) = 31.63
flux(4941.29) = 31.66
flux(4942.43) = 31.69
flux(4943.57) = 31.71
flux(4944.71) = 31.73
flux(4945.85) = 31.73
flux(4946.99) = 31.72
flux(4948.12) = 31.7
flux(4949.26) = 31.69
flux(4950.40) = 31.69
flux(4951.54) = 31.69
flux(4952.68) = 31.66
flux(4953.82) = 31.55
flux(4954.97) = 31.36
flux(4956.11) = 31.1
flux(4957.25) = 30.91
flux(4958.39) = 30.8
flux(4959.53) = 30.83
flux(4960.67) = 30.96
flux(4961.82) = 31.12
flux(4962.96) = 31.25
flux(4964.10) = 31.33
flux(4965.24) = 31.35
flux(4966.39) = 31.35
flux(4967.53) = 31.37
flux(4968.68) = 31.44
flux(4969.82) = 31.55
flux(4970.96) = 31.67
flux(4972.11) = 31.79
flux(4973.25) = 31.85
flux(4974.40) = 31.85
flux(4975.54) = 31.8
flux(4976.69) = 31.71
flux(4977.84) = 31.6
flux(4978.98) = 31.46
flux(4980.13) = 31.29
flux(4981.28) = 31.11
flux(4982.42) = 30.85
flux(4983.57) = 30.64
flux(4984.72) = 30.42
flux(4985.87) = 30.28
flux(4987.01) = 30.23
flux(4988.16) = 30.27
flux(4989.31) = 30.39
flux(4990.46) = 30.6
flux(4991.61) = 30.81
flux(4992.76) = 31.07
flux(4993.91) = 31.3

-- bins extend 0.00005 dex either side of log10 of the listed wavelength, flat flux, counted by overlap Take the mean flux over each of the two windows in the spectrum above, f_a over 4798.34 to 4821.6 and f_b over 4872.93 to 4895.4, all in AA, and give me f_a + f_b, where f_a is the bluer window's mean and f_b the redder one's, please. 63.2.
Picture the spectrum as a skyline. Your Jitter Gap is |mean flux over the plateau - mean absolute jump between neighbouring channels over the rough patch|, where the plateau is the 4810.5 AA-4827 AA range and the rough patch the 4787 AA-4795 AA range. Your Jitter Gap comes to 31.6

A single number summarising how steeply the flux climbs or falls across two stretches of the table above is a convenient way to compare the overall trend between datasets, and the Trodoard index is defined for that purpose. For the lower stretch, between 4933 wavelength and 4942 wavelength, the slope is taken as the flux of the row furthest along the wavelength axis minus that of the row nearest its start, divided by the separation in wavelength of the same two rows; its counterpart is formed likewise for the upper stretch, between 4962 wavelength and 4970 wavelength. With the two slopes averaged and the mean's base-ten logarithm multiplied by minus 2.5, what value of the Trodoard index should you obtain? 4.4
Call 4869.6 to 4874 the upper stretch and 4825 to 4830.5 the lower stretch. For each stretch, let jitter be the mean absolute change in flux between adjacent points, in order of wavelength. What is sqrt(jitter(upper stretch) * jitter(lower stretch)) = 0.07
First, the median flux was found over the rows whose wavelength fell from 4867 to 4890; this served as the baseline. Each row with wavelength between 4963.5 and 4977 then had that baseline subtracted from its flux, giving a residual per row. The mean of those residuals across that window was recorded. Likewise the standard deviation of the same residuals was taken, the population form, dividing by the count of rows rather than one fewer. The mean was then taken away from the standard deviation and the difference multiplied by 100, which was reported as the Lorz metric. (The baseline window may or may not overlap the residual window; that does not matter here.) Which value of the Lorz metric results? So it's -46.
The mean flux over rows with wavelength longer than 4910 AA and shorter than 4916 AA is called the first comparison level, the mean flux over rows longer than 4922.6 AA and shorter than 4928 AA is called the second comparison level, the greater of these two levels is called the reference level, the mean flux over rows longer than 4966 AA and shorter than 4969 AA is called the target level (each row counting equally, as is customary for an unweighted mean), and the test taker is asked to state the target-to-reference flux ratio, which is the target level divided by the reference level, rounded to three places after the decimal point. 0.991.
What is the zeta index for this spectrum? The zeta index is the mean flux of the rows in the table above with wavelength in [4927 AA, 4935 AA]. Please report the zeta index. 32.0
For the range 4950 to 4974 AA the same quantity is 31.4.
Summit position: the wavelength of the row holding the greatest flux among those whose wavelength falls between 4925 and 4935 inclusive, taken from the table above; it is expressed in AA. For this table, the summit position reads 4928.79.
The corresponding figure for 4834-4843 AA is 4834.38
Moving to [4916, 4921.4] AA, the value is 4916.33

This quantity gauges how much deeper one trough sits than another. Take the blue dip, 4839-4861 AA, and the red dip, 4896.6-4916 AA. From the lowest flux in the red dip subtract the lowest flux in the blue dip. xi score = 5.7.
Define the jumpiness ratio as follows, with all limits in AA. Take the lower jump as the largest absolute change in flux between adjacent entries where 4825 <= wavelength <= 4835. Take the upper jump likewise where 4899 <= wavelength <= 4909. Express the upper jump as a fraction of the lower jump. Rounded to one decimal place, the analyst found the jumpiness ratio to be 5.8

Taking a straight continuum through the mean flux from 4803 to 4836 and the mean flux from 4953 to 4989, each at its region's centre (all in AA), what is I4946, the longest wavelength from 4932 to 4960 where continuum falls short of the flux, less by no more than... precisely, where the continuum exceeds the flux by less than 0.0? 4954.97 AA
